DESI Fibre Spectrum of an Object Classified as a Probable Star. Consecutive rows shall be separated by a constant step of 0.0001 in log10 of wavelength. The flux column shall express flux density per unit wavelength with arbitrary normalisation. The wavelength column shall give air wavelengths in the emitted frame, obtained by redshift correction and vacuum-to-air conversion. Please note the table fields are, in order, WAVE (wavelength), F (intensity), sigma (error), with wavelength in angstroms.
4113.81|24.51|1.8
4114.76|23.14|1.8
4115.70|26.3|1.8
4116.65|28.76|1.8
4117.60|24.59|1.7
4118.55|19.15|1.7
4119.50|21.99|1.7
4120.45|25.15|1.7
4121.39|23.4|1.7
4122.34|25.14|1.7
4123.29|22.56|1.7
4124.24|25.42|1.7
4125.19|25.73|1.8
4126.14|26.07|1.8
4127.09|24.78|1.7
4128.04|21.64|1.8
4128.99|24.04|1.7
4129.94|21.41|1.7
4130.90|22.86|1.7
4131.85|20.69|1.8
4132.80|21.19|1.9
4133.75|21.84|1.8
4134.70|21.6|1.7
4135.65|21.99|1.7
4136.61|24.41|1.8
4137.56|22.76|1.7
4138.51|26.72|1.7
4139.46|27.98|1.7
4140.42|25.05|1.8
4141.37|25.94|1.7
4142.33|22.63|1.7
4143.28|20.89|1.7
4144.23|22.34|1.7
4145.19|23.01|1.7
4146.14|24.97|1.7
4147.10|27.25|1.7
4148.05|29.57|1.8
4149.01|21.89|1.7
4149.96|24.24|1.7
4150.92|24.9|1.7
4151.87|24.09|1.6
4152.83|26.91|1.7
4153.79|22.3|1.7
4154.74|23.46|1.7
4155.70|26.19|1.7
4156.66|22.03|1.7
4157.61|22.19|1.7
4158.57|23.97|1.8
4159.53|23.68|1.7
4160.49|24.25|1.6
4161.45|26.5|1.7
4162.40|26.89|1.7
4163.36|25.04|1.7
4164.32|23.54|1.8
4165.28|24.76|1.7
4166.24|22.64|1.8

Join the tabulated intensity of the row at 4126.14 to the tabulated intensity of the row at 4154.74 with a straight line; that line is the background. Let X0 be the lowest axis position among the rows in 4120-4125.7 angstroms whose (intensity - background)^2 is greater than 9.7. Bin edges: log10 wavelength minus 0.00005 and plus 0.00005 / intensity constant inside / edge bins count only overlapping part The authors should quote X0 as 4123.29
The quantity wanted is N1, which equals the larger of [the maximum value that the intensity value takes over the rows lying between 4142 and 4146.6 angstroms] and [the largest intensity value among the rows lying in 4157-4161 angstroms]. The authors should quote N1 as 25.0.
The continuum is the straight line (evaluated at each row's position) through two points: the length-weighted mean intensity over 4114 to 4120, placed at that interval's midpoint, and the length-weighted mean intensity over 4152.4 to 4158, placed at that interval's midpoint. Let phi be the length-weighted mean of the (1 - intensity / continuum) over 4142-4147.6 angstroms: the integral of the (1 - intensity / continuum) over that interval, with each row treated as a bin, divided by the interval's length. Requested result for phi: 0.014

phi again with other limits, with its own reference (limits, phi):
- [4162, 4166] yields -0.044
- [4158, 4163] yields -0.049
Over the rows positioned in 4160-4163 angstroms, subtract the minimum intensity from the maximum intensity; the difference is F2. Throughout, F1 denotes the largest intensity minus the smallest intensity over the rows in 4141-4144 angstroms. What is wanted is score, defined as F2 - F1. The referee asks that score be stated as -2.4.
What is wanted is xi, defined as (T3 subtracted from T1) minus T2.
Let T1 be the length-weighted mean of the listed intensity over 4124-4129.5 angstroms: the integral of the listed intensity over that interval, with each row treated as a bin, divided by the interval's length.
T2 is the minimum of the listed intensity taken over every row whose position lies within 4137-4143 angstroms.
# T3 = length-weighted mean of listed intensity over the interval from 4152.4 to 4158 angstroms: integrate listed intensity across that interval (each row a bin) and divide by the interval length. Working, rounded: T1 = 24.6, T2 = 22.63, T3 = 23.9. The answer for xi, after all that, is -21.9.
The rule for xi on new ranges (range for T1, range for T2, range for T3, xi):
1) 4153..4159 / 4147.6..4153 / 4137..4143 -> -23.4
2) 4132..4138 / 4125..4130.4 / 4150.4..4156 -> -23.8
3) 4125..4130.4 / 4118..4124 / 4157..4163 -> -19.8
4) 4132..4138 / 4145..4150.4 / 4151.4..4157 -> -23.9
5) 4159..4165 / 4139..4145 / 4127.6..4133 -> -17.9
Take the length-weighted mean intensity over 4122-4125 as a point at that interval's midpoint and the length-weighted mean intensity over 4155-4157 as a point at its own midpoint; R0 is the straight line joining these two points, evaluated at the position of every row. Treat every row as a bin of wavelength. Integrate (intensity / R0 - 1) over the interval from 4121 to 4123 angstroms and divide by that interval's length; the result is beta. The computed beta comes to -0.01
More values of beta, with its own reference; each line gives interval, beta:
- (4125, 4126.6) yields 0.06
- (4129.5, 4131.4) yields -0.09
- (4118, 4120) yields -0.15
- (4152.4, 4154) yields 0.03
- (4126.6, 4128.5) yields -0.05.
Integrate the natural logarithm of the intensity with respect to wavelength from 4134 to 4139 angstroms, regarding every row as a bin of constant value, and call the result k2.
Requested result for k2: 15.8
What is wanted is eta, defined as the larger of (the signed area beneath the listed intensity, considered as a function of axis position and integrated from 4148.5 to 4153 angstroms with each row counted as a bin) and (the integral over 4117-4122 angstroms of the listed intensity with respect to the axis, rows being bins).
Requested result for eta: 115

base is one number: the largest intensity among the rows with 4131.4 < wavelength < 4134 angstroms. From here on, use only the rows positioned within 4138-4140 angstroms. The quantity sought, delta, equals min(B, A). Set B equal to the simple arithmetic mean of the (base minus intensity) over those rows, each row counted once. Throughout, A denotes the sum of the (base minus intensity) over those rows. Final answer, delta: -11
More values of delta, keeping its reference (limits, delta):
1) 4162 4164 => -8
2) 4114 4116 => -6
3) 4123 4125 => -4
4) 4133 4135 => 0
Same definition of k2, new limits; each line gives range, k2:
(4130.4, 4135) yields 14.1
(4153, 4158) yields 15.8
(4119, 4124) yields 15.8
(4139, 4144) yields 15.9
